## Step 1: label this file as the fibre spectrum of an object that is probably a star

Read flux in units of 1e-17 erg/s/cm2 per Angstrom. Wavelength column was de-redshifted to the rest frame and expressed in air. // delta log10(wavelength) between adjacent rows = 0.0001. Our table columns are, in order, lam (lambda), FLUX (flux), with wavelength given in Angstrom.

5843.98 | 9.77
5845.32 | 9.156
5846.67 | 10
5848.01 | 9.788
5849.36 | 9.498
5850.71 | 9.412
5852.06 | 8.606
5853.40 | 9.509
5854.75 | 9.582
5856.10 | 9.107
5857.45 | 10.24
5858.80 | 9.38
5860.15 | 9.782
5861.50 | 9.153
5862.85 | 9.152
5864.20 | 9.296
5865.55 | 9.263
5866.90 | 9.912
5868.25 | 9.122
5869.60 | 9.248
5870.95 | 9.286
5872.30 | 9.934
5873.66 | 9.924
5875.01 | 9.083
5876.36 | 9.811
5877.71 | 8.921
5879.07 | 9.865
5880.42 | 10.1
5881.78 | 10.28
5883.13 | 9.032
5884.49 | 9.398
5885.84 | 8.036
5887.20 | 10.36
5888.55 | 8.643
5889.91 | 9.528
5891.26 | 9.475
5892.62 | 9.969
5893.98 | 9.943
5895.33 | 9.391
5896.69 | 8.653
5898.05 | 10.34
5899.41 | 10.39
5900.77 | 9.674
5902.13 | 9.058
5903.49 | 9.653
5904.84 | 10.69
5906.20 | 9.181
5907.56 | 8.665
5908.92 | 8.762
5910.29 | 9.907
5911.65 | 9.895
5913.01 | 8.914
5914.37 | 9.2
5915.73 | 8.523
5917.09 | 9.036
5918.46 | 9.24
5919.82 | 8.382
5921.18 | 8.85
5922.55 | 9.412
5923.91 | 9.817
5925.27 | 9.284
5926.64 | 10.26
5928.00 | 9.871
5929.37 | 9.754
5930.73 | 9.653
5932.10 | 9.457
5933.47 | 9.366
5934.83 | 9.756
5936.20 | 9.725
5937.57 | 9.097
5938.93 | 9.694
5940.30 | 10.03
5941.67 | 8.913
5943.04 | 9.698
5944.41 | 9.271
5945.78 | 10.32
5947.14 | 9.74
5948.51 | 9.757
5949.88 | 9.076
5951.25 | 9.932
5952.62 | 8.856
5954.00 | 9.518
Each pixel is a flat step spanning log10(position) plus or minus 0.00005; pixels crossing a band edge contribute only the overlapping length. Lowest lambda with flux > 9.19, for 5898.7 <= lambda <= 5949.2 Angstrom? 5899.41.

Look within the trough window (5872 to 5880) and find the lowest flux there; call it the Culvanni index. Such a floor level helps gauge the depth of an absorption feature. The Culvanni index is 8.921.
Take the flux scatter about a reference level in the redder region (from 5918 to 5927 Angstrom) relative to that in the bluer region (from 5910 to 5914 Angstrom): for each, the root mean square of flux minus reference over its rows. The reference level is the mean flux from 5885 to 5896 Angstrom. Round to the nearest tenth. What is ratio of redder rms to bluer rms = 1.2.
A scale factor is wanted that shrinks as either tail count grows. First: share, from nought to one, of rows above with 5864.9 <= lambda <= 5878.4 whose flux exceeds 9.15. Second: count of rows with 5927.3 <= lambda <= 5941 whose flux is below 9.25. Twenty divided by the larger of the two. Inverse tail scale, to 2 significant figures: 20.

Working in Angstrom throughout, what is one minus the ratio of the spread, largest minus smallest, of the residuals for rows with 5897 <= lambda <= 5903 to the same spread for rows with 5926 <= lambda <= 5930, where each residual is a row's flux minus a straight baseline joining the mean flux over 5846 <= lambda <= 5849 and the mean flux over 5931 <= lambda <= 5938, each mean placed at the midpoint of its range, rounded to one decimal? -1.7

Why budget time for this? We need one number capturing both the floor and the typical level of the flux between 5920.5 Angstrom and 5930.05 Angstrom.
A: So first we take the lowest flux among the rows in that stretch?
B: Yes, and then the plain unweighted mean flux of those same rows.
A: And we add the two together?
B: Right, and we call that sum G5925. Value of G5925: 18.5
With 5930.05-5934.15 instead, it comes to 18.9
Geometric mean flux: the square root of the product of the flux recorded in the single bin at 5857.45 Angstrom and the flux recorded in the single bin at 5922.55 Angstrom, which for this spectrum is 9.8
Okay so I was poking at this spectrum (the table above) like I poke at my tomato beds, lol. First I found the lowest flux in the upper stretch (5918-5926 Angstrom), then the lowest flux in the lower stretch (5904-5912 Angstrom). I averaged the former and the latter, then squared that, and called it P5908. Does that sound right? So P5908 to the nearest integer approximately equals 73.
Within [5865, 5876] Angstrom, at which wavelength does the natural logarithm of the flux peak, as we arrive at 5872.30 Angstrom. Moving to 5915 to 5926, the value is 5923.91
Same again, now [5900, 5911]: 5904.84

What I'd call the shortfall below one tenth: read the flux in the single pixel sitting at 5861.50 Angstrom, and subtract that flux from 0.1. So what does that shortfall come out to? -9.1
